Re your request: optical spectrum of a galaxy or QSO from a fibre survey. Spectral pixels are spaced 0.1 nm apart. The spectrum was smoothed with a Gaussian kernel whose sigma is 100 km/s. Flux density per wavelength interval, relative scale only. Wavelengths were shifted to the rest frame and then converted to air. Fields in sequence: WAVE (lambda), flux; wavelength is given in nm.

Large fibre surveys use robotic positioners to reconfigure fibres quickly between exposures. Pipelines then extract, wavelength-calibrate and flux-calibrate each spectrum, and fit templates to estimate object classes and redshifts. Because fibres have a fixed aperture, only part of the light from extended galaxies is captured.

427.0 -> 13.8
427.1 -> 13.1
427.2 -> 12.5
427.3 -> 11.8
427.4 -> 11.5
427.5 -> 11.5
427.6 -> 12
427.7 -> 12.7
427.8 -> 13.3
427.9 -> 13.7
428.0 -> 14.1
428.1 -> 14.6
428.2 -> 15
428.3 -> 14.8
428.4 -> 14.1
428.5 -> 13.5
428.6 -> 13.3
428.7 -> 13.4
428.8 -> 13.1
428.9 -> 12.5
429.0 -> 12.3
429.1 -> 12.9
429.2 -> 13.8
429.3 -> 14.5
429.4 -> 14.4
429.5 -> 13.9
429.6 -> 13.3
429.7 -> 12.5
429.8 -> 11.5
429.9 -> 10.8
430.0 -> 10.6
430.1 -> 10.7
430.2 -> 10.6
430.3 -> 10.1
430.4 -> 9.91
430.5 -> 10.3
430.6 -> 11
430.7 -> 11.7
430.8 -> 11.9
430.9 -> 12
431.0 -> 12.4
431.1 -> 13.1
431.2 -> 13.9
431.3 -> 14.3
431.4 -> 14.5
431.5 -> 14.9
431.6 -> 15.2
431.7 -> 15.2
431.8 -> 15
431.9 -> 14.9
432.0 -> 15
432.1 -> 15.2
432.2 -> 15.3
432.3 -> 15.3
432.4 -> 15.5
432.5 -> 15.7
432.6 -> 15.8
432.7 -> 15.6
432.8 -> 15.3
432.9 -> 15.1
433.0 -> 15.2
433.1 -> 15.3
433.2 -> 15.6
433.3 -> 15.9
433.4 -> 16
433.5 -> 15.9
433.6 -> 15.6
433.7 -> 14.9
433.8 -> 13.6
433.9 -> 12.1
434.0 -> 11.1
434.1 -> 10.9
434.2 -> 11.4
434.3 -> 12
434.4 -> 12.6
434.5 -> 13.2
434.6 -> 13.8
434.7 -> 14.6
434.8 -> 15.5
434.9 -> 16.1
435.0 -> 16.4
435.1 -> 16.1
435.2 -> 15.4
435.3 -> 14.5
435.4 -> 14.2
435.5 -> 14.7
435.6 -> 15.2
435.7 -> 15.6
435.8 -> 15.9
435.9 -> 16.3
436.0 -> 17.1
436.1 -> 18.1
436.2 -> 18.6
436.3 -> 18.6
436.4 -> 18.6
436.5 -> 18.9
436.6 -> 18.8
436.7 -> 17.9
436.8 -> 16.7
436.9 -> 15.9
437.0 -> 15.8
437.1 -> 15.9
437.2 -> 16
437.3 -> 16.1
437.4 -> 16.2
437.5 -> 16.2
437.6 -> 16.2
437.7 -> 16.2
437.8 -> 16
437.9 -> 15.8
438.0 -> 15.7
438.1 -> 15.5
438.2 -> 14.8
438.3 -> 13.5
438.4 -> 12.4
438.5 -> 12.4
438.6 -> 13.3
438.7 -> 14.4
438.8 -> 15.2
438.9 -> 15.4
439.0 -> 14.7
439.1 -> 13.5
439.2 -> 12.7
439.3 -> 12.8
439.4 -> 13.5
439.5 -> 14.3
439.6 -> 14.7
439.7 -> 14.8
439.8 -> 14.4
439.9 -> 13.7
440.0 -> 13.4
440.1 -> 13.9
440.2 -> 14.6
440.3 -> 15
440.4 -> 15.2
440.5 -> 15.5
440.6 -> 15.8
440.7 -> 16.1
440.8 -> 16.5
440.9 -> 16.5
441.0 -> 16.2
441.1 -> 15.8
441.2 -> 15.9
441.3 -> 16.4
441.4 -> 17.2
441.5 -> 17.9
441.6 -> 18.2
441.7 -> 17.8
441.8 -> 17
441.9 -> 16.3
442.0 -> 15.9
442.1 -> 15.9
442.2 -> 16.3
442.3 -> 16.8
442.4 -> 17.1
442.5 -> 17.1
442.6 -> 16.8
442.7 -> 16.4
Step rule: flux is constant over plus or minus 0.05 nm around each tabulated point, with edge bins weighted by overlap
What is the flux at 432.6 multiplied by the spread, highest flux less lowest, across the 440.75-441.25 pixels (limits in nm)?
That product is 11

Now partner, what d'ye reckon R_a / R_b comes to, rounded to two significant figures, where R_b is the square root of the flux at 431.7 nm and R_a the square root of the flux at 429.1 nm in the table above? 0.92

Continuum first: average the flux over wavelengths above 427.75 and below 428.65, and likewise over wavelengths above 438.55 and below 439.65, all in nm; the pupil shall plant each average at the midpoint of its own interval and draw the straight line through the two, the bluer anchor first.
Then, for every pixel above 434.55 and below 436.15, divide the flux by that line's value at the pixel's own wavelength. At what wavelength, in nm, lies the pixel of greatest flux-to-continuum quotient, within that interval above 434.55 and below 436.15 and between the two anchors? 436.1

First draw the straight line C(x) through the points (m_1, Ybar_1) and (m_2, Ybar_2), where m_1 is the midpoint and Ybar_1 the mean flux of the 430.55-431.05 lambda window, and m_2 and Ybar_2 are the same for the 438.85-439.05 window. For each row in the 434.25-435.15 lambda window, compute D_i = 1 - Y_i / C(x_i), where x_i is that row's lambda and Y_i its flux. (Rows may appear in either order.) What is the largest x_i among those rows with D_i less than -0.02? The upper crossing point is 435.1 nm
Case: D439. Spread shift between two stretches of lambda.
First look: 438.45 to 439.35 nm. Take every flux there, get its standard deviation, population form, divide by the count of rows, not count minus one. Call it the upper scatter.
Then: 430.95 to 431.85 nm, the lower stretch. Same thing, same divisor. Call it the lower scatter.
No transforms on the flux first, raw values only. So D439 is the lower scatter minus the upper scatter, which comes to -0.1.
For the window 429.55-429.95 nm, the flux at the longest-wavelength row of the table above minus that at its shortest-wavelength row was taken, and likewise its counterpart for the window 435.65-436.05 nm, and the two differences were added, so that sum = -1.0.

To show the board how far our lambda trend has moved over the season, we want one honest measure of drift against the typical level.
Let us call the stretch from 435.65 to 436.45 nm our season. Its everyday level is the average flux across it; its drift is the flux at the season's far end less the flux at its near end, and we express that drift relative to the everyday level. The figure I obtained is 0.17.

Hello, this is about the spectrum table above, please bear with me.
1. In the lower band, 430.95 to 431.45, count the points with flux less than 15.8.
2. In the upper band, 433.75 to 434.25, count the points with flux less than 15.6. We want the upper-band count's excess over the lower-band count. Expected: 0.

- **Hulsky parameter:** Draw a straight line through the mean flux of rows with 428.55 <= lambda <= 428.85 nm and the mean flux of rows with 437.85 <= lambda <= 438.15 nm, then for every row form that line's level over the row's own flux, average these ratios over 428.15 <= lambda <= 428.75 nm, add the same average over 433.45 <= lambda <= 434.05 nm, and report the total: 2.01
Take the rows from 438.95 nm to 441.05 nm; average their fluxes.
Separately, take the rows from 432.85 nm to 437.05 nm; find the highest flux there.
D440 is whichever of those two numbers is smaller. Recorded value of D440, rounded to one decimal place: 14.7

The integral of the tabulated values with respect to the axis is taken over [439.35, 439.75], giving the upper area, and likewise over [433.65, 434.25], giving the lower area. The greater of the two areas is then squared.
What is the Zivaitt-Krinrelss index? 55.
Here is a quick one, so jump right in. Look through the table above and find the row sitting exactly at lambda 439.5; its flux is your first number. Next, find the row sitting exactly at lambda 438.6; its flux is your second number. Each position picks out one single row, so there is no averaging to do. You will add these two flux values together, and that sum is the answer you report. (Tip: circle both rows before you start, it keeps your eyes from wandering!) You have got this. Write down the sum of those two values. 27.6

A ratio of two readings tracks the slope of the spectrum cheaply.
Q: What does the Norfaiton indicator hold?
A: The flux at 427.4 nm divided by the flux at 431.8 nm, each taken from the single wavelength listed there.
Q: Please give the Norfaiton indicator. 0.77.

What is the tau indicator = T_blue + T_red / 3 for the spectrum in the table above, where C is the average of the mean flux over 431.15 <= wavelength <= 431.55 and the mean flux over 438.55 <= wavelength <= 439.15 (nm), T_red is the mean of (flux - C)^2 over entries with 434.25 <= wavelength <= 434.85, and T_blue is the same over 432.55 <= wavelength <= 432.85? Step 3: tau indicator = 2.1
